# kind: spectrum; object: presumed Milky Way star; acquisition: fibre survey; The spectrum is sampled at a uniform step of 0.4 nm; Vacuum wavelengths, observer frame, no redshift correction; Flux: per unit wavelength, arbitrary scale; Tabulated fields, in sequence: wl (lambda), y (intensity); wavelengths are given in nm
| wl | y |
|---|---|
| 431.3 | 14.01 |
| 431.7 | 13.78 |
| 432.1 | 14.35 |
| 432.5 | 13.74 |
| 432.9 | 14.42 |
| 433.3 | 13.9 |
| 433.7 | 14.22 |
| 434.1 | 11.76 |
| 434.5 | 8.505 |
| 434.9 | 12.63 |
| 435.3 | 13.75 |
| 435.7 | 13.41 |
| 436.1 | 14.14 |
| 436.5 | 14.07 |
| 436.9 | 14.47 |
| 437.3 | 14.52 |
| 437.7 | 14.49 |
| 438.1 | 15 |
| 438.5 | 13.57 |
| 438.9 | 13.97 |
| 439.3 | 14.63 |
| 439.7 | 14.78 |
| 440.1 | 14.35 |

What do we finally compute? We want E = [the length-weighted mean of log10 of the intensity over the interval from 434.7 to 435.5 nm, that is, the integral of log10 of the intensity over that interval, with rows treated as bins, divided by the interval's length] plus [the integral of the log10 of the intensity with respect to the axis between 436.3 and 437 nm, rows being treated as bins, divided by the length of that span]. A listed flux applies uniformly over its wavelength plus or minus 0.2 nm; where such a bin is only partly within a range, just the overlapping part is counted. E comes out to 2.273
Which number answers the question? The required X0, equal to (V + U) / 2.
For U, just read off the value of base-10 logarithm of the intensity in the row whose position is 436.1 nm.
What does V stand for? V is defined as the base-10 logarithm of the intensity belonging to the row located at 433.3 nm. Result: 1.15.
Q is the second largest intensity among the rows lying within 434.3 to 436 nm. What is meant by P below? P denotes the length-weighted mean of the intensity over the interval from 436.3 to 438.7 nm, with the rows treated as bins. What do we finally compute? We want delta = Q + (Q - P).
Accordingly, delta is 12.5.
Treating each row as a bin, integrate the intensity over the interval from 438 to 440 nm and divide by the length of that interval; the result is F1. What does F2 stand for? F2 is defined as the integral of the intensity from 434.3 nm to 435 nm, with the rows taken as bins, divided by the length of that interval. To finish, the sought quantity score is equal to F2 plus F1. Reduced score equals 24.6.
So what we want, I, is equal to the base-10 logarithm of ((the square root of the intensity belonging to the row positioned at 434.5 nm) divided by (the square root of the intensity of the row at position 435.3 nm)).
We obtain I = -0.104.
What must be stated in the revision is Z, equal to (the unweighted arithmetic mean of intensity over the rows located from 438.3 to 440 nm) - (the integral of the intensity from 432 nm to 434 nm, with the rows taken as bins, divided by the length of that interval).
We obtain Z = 0.2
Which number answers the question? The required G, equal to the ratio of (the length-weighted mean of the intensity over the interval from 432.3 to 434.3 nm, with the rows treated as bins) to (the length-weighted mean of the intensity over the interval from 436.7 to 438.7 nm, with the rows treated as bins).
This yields 0.94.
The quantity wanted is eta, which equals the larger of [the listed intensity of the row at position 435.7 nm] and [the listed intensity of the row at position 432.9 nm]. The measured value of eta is 14.4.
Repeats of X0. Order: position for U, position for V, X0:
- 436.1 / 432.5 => 1.14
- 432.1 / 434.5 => 1.04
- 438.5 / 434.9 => 1.12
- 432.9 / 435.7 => 1.14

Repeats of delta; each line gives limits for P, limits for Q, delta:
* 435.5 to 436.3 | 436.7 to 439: 15.3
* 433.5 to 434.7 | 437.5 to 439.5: 17.8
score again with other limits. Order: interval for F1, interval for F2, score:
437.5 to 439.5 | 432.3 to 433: 28.4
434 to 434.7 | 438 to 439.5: 24.1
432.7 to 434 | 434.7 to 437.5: 27.8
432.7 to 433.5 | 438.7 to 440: 28.6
